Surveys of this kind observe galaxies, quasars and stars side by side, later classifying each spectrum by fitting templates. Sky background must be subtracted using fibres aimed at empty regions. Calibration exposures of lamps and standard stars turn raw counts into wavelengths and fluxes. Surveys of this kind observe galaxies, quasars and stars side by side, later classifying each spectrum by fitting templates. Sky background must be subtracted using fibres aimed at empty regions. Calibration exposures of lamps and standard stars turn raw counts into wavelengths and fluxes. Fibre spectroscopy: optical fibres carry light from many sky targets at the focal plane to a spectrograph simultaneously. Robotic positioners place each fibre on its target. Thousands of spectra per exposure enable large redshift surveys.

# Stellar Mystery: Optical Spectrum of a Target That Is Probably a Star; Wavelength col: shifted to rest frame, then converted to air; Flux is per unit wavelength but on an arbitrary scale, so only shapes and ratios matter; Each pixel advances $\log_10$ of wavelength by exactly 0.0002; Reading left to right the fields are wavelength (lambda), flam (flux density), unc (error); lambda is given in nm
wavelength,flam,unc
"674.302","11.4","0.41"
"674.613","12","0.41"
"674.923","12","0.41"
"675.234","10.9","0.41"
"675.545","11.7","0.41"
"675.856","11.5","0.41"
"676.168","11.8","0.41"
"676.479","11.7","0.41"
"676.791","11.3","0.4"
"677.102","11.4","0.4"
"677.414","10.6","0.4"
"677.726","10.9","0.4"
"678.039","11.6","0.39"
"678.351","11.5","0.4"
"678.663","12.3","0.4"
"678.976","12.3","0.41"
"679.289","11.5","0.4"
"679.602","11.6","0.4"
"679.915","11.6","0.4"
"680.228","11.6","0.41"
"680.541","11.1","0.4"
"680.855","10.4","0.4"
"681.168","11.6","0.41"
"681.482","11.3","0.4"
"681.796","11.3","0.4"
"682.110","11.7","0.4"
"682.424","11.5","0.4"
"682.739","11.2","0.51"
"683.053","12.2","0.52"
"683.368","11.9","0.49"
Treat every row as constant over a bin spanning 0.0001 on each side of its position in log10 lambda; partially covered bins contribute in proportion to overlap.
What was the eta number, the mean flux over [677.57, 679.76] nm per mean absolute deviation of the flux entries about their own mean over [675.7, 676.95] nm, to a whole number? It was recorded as 67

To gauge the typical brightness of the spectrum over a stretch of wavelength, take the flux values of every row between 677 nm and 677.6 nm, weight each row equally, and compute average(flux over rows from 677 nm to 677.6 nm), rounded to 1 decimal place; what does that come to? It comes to 11.0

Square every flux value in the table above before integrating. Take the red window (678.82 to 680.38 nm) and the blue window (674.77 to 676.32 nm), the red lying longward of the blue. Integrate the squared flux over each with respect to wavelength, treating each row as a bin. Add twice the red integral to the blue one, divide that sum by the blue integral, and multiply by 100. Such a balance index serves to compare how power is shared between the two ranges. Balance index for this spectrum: 306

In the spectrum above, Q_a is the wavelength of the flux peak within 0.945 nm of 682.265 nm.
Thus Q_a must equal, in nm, 683.053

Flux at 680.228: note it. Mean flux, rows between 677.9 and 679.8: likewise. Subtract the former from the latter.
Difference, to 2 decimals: 0.20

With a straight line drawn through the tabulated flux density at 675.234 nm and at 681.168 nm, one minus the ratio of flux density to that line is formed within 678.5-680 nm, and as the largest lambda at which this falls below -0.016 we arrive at 679.602 nm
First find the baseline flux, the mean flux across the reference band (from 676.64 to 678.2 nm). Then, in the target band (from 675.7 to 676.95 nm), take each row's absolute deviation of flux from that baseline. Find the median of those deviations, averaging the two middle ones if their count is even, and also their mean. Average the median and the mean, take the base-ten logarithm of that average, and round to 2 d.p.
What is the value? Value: -0.37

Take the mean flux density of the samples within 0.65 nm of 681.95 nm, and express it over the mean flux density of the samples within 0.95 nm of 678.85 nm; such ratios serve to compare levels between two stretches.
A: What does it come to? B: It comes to 0.97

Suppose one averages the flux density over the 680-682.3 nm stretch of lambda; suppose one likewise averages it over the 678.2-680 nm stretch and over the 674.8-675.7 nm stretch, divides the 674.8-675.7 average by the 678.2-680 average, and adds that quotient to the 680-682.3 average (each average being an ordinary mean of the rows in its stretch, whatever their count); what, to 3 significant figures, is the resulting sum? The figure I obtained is 12.3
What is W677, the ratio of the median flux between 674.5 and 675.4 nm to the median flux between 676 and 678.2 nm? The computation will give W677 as 1.05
